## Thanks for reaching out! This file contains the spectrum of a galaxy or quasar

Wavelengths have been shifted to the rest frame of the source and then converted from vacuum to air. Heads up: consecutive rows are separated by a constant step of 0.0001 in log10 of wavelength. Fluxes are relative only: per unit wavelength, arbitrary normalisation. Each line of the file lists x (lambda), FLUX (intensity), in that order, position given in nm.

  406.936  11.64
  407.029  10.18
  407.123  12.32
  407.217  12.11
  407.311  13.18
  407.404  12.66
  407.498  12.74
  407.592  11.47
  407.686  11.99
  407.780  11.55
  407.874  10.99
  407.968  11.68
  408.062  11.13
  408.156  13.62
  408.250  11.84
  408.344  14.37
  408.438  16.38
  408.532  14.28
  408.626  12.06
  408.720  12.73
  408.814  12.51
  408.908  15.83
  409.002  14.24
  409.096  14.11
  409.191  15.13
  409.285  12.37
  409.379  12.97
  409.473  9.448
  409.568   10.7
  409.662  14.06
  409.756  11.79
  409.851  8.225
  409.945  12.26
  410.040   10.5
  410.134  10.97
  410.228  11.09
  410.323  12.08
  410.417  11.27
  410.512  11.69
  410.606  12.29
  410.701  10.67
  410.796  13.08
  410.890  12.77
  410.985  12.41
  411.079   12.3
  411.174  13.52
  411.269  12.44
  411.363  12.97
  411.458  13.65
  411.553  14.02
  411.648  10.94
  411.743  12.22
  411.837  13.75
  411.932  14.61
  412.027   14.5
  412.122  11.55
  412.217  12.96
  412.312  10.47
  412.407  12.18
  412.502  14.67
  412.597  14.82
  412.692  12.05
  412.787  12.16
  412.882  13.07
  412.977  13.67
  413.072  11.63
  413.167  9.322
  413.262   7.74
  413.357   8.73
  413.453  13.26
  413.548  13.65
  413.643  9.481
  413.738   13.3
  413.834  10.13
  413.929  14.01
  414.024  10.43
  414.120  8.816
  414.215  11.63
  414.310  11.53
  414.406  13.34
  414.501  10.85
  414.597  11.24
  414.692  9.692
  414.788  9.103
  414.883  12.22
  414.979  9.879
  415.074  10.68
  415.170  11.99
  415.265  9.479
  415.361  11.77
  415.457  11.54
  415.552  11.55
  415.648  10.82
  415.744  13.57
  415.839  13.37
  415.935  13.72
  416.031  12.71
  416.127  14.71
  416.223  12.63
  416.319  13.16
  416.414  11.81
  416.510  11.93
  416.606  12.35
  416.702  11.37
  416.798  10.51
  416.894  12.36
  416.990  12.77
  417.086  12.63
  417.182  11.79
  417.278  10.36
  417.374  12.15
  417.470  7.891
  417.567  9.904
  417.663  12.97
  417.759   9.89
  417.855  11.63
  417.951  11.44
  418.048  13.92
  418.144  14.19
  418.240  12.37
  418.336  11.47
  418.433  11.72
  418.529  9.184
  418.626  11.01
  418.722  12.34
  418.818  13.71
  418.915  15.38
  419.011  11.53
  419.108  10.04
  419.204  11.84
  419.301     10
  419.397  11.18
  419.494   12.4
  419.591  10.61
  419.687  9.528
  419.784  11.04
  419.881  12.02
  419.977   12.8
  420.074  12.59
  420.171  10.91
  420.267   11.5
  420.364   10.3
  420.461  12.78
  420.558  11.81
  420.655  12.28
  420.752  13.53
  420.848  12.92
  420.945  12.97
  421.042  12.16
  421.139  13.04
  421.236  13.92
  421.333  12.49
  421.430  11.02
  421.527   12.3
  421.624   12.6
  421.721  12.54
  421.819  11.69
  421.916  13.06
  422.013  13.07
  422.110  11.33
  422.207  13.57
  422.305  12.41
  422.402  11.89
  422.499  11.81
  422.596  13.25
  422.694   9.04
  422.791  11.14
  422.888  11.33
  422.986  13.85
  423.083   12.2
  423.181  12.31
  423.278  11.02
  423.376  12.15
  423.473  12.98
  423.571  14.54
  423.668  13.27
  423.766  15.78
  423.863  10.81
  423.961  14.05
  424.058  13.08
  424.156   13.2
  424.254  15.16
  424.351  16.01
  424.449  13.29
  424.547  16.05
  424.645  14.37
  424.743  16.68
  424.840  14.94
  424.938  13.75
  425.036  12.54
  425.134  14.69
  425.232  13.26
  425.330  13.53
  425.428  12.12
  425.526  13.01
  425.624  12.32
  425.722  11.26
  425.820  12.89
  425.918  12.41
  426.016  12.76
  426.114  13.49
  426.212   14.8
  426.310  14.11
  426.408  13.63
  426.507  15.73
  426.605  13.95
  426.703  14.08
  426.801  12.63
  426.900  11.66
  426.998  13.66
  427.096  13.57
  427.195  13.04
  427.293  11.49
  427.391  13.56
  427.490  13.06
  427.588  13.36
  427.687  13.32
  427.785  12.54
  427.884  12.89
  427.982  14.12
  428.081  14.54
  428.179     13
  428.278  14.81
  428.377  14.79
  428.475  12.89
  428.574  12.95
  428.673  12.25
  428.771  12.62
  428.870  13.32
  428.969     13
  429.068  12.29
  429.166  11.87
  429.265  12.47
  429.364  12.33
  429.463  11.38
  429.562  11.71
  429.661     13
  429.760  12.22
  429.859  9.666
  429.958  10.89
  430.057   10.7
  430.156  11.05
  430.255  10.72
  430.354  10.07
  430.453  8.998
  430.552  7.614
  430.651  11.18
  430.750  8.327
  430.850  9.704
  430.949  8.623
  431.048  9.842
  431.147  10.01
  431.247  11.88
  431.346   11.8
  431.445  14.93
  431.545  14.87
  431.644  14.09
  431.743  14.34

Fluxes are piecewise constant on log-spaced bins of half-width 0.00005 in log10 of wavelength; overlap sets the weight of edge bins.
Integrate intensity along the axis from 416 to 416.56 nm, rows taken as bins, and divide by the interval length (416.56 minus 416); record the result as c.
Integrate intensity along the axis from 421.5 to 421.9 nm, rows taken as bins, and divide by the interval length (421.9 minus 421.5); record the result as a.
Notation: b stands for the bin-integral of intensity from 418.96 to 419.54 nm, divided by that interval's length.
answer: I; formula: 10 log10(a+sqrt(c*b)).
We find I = 13.86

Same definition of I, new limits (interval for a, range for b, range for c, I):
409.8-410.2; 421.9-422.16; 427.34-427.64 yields 13.69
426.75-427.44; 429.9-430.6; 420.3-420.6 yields 13.73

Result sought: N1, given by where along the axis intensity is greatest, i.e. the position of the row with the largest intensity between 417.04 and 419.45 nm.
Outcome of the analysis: 418.915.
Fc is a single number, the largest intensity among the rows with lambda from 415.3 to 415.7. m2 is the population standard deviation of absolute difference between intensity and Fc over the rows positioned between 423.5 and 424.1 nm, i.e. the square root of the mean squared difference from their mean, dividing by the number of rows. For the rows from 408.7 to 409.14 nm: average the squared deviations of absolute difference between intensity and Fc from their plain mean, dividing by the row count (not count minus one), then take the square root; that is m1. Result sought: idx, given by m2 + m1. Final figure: 2.2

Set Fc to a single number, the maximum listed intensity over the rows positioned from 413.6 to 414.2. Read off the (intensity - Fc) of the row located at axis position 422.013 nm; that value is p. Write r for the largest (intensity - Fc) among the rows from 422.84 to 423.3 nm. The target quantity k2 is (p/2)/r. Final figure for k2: 2.9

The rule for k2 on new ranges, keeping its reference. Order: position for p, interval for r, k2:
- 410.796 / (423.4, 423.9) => -0.3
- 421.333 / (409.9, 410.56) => 0.4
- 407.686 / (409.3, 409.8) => -20.2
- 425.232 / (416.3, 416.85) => 0.4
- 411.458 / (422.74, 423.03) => 1.1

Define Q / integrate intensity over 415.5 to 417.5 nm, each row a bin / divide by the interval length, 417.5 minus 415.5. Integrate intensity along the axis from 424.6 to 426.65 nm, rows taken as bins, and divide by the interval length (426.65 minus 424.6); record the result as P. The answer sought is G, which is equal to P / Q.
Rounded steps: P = 13.6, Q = 12.1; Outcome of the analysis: 1.12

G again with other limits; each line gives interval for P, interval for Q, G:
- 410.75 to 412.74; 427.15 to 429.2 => 0.99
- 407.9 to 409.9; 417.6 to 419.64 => 1.08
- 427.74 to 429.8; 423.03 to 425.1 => 0.94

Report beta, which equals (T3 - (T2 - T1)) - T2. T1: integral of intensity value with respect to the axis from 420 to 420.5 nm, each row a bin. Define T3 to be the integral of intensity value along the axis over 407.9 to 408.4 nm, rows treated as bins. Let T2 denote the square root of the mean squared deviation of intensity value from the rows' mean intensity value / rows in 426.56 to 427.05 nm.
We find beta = 10.2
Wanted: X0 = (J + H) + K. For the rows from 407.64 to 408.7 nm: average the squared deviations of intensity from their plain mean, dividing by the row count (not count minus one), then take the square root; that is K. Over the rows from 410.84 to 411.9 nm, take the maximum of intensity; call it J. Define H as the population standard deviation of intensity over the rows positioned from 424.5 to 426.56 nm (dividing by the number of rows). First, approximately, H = 1.4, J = 14.02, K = 1.6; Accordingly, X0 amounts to 17.0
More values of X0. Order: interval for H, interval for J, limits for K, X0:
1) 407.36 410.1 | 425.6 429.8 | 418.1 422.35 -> 18.8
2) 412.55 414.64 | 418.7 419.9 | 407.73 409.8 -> 19.0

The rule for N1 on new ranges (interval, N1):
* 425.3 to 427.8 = 426.507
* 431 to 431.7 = 431.445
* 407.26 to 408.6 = 408.438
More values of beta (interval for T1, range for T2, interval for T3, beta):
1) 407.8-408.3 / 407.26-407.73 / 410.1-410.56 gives 10.0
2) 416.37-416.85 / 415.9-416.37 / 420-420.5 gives 9.9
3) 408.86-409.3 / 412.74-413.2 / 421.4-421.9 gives 9.4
